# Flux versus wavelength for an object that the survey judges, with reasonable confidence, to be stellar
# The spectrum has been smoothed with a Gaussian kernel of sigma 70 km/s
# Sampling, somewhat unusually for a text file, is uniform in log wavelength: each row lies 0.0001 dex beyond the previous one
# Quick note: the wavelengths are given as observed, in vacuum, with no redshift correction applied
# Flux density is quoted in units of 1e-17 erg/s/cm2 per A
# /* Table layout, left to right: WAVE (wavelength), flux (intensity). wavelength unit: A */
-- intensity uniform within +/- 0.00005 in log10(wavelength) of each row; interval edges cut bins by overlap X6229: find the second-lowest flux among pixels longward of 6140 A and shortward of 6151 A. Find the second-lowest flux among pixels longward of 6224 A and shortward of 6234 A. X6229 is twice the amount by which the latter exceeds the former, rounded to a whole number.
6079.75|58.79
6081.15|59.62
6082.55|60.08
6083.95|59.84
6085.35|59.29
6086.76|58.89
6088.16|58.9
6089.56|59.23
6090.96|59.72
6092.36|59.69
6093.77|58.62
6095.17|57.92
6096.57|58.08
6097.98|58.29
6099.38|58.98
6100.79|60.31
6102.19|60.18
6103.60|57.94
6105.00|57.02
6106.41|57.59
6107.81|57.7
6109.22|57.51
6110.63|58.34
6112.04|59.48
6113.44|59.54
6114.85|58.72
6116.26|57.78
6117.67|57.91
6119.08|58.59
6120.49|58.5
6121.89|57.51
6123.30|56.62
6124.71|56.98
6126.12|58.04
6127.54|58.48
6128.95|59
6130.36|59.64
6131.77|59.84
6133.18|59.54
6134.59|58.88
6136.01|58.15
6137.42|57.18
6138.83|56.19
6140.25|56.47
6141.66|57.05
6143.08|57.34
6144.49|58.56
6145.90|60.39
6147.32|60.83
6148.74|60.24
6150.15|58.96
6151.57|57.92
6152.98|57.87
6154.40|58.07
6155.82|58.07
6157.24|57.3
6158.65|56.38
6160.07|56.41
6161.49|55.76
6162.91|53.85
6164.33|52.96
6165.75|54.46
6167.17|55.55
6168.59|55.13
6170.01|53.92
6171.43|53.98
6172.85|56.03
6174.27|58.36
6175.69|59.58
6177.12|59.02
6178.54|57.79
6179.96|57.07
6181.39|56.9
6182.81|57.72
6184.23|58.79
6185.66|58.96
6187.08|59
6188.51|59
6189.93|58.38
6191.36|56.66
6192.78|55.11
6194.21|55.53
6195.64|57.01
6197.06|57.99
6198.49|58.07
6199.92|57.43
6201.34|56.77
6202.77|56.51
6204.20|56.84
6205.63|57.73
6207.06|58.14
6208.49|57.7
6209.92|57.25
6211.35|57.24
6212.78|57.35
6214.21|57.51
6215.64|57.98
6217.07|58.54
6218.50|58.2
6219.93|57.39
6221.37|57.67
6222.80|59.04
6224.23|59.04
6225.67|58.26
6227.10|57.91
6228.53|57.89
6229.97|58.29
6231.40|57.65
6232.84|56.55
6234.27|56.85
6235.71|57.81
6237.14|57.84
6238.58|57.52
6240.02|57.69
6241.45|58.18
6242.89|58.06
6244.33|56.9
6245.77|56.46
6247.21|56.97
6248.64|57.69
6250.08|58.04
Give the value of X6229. 1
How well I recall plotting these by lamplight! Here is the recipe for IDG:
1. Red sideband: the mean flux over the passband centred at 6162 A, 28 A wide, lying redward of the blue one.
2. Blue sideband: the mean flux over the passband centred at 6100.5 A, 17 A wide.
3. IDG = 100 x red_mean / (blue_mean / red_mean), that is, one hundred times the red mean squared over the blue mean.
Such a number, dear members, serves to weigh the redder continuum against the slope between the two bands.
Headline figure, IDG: 5462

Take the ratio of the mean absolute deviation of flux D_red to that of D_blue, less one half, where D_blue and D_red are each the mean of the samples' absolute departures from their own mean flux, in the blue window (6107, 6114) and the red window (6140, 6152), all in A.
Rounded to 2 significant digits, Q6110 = 1.1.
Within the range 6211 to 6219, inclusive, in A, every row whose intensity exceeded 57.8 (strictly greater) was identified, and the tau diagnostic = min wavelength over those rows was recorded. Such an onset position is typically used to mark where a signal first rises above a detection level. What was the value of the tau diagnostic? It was 6215.64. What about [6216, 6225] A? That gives 6217.07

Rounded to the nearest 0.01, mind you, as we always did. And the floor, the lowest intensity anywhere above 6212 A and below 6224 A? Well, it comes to 57.35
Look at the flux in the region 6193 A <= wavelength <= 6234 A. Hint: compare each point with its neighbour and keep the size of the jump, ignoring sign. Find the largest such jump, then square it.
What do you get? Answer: 2.2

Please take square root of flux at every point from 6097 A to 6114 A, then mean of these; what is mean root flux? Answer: 7.65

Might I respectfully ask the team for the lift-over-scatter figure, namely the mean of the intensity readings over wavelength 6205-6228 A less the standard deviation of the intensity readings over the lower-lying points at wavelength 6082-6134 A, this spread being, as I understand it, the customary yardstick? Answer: 57.0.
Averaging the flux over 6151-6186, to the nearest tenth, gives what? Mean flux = 56.7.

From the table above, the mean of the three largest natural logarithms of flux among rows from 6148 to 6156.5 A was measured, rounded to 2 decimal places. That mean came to 4.08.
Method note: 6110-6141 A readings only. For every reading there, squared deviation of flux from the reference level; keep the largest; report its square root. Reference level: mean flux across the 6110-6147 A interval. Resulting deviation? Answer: 2.1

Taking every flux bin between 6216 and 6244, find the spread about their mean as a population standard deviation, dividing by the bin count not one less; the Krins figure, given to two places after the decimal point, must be 0.61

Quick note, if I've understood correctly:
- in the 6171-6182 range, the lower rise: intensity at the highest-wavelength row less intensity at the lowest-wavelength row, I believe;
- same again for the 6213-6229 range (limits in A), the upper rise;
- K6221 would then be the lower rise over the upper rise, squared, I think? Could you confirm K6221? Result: 59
